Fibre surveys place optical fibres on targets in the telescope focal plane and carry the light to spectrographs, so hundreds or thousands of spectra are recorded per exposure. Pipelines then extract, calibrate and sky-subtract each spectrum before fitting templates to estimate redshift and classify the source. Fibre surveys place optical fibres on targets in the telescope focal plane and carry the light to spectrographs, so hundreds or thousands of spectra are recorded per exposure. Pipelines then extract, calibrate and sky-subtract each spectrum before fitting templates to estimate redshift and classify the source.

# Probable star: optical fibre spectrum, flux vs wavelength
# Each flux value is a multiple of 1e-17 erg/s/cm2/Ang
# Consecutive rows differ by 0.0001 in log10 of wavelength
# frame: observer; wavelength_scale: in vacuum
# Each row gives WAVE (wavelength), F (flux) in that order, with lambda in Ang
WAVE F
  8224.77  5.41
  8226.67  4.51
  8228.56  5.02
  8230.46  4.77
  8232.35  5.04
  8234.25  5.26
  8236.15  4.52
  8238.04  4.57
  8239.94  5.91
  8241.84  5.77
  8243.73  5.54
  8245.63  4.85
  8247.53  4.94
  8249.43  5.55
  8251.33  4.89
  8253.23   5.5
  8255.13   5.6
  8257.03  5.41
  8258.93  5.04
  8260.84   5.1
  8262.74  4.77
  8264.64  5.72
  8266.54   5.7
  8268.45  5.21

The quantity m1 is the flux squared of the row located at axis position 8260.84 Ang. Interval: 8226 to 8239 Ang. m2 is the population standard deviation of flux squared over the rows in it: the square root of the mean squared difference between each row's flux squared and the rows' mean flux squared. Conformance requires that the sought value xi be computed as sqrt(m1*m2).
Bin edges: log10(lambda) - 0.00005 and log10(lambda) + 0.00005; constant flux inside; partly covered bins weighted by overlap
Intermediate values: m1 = 26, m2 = 2.7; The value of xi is 8.3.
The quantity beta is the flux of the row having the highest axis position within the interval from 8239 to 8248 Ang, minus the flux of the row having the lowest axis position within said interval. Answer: -1.0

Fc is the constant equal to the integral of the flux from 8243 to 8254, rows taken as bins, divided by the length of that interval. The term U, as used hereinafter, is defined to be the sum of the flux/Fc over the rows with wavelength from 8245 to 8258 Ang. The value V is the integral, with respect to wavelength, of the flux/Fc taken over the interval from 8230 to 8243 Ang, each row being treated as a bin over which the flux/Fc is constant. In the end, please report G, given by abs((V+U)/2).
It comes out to 9.96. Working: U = 7.07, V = 12.9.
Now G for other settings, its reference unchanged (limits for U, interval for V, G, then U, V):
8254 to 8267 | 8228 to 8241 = 9.86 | 7.18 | 12.5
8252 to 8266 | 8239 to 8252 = 10.27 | 7.14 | 13.4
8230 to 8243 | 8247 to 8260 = 10.05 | 6.89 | 13.2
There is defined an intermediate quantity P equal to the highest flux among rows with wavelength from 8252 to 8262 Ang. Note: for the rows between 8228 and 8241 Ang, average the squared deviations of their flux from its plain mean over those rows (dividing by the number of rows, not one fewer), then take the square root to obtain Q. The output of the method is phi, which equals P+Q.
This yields 6.04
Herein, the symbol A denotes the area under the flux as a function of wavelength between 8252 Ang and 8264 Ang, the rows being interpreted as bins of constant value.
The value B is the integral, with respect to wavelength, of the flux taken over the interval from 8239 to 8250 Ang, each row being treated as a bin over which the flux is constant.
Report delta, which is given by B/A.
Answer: 0.95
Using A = 62.9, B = 59.7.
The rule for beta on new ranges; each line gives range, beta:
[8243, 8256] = 0.1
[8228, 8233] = 0.0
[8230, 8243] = 1.0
